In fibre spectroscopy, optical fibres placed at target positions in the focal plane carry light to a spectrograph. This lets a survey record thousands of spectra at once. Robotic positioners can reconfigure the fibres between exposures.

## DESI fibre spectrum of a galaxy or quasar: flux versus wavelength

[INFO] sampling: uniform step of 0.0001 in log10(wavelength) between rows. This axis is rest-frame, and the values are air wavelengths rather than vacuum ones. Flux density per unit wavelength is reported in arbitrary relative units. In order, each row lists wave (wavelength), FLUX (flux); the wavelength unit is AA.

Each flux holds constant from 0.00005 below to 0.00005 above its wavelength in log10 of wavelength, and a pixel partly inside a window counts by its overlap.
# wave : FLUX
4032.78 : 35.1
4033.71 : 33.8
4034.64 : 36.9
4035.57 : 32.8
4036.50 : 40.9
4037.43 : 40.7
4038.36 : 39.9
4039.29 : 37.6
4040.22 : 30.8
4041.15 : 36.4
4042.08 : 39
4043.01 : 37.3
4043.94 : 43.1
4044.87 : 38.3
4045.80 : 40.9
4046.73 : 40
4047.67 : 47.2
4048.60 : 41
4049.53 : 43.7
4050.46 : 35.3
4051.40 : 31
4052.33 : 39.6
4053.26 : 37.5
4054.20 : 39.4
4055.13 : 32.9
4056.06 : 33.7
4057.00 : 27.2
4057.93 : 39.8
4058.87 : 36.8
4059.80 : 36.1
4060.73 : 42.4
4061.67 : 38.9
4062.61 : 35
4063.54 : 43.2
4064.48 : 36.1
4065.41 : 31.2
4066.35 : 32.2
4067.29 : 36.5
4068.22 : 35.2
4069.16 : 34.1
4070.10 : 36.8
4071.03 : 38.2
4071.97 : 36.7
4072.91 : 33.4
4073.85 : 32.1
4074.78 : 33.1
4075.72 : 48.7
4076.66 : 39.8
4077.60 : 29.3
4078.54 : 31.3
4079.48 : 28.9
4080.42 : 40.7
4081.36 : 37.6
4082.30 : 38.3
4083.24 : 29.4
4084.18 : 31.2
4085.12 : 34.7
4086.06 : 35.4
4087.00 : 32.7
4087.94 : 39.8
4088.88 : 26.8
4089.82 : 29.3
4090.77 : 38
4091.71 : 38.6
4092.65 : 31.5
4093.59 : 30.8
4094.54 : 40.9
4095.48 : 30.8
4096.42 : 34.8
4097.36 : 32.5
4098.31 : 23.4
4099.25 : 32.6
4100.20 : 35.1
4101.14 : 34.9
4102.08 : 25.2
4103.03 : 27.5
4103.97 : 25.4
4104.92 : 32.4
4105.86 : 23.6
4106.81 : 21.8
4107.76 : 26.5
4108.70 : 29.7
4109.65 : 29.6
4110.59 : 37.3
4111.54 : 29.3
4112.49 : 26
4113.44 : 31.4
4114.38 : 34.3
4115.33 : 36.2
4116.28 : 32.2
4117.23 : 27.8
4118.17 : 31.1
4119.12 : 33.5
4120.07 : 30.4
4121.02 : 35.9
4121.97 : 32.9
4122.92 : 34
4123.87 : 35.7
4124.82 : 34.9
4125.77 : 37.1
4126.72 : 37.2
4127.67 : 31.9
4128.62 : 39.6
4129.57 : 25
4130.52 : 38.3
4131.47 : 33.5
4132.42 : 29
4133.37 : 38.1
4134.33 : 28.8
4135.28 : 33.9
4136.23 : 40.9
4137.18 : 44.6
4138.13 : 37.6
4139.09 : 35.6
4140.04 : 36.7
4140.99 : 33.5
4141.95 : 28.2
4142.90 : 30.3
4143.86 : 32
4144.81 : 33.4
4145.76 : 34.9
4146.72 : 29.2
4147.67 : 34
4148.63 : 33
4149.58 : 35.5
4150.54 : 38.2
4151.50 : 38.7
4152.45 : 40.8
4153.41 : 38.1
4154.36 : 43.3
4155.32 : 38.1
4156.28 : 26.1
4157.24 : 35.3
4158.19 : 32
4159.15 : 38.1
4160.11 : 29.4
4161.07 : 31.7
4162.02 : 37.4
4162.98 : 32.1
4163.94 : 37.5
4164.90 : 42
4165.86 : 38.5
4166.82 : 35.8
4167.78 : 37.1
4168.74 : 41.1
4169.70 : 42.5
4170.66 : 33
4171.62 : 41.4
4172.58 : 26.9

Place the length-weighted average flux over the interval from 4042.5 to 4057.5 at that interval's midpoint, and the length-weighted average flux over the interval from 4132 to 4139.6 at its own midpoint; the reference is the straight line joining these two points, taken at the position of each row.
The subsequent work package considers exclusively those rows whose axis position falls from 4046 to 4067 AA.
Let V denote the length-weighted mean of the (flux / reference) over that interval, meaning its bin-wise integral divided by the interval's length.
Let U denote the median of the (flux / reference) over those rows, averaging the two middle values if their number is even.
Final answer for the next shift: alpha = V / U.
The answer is 1.004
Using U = 0.98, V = 0.98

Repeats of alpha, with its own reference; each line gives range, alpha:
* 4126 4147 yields 1.016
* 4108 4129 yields 0.993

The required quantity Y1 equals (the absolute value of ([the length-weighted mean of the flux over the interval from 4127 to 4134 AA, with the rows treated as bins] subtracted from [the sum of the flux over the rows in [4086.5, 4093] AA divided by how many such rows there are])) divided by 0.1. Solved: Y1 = 2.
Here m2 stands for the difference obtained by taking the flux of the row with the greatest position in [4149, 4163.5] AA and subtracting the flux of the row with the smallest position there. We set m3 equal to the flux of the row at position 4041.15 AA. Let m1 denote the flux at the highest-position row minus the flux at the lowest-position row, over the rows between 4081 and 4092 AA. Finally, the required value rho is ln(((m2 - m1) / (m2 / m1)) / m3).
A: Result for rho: -3.3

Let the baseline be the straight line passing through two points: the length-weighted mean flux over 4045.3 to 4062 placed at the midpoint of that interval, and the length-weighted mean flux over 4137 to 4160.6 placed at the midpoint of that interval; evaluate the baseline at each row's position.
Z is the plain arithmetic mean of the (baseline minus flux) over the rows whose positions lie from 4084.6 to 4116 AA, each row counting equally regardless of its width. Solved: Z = 5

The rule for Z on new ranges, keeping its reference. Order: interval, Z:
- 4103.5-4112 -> 8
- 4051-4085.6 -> 2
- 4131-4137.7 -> 0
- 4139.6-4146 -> 2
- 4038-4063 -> 0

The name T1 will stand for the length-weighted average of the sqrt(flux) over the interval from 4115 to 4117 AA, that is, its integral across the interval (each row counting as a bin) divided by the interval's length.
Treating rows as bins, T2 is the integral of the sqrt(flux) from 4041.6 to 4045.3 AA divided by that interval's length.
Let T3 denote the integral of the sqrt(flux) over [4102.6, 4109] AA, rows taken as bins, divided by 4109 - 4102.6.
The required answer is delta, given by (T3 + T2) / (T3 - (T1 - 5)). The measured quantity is 2.60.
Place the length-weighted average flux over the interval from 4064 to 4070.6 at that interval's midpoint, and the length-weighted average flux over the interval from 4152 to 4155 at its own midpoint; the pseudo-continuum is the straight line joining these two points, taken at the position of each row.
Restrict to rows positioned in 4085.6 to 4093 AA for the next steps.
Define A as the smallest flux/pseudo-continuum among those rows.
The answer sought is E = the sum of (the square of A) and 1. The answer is 1.55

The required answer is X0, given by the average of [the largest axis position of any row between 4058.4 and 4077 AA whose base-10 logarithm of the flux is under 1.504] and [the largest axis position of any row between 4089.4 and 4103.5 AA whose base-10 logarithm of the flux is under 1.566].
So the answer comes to 4084.2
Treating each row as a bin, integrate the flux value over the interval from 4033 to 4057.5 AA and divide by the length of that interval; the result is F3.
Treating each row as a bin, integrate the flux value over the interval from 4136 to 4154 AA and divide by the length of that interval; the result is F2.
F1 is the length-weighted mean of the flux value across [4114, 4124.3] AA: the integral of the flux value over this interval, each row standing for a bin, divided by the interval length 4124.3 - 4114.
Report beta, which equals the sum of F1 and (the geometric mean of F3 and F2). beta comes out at 69.6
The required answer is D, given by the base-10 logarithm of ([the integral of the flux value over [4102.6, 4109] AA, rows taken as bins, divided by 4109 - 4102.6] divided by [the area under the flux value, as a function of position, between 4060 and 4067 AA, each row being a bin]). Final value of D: -0.987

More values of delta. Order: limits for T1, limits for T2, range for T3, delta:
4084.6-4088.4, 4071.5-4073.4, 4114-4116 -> 2.39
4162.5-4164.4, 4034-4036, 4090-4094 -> 2.36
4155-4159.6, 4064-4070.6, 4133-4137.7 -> 2.26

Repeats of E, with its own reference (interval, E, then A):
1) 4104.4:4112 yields 1.34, 0.58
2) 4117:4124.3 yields 1.53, 0.73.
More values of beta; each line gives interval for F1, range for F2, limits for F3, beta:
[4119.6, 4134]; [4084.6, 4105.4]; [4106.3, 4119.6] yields 65.6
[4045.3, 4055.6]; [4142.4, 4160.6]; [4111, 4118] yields 71.8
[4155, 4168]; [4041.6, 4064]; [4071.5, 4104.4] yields 70.8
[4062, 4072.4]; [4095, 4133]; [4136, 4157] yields 69.4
